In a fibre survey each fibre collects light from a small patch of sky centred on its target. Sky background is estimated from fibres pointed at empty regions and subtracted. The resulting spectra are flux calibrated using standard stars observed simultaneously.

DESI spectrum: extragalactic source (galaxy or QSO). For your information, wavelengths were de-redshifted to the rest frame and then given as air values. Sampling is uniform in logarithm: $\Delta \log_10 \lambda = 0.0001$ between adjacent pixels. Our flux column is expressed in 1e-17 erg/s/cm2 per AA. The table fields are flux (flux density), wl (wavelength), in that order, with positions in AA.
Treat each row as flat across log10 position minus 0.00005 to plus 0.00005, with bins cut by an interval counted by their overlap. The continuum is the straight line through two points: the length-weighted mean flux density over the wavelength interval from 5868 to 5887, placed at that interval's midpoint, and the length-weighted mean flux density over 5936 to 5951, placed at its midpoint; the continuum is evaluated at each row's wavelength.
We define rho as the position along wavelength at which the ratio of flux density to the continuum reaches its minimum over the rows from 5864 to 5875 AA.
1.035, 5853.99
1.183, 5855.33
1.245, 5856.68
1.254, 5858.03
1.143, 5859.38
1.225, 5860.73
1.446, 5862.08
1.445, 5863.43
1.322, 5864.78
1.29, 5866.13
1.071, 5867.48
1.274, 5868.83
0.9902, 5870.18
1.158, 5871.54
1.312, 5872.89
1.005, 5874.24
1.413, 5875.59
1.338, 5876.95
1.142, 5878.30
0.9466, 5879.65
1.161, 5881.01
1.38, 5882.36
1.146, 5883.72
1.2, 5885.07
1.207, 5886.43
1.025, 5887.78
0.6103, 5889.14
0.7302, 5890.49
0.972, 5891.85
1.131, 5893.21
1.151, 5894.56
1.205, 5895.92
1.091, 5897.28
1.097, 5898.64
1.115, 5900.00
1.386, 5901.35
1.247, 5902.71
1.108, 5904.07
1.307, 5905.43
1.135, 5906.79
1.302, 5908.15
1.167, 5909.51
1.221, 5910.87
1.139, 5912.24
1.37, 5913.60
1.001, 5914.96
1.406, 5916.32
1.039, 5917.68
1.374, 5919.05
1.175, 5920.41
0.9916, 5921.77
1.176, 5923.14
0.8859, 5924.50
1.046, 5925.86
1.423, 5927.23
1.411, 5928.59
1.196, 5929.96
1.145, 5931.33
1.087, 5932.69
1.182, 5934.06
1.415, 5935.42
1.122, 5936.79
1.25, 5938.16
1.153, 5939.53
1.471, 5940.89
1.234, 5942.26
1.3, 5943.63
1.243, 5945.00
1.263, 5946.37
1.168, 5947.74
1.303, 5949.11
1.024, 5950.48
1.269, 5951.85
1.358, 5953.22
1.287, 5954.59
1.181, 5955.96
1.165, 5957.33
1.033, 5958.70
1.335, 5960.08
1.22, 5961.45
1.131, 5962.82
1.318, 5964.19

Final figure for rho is 5870.18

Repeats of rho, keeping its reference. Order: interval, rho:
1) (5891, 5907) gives 5891.85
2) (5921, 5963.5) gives 5924.50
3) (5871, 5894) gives 5889.14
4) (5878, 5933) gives 5889.14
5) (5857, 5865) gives 5859.38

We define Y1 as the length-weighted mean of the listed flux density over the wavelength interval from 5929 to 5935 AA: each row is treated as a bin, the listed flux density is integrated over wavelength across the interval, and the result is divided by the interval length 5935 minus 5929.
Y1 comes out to 1.18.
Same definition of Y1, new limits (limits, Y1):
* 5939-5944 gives 1.29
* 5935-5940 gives 1.23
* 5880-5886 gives 1.20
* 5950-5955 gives 1.24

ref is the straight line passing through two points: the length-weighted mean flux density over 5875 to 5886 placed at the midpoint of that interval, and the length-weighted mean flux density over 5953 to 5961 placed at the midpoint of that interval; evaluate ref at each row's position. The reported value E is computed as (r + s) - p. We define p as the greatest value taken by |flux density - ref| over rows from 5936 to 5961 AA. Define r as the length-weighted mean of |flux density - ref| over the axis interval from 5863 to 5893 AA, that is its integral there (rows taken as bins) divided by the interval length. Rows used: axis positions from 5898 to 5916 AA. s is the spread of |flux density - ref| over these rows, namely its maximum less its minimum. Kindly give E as 0.122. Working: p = 0.25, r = 0.17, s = 0.21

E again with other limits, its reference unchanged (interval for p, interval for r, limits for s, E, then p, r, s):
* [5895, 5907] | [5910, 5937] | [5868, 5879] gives 0.133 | 0.17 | 0.14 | 0.17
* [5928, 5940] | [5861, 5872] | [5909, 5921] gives 0.150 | 0.20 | 0.14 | 0.21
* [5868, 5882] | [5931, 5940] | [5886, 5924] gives 0.422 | 0.27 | 0.09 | 0.60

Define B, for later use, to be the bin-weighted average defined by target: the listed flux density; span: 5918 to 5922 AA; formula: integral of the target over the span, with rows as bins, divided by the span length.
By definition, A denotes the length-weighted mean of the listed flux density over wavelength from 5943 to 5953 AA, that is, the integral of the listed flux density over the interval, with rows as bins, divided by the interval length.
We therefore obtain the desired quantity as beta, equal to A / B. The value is 1.03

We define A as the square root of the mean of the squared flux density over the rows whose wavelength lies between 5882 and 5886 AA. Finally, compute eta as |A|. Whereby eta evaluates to 1.25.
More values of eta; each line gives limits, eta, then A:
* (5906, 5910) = 1.20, 1.20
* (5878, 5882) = 1.09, 1.09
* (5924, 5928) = 1.14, 1.14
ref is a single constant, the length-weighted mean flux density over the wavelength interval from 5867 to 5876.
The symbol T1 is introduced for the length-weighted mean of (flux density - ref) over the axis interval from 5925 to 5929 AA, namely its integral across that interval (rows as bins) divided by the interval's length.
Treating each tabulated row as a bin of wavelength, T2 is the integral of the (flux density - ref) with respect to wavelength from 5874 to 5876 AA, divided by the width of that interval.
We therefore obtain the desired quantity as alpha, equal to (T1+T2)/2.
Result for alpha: 0.076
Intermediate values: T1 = 0.097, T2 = 0.06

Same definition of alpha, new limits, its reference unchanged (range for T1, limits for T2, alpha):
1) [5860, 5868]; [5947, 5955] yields 0.098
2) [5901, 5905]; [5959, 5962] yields 0.074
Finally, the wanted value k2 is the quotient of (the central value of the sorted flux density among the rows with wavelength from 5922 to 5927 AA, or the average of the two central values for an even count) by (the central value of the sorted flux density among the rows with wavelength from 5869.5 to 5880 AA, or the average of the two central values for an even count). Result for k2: 0.91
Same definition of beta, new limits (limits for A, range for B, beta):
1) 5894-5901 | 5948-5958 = 0.93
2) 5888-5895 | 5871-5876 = 0.76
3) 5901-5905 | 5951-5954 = 0.95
